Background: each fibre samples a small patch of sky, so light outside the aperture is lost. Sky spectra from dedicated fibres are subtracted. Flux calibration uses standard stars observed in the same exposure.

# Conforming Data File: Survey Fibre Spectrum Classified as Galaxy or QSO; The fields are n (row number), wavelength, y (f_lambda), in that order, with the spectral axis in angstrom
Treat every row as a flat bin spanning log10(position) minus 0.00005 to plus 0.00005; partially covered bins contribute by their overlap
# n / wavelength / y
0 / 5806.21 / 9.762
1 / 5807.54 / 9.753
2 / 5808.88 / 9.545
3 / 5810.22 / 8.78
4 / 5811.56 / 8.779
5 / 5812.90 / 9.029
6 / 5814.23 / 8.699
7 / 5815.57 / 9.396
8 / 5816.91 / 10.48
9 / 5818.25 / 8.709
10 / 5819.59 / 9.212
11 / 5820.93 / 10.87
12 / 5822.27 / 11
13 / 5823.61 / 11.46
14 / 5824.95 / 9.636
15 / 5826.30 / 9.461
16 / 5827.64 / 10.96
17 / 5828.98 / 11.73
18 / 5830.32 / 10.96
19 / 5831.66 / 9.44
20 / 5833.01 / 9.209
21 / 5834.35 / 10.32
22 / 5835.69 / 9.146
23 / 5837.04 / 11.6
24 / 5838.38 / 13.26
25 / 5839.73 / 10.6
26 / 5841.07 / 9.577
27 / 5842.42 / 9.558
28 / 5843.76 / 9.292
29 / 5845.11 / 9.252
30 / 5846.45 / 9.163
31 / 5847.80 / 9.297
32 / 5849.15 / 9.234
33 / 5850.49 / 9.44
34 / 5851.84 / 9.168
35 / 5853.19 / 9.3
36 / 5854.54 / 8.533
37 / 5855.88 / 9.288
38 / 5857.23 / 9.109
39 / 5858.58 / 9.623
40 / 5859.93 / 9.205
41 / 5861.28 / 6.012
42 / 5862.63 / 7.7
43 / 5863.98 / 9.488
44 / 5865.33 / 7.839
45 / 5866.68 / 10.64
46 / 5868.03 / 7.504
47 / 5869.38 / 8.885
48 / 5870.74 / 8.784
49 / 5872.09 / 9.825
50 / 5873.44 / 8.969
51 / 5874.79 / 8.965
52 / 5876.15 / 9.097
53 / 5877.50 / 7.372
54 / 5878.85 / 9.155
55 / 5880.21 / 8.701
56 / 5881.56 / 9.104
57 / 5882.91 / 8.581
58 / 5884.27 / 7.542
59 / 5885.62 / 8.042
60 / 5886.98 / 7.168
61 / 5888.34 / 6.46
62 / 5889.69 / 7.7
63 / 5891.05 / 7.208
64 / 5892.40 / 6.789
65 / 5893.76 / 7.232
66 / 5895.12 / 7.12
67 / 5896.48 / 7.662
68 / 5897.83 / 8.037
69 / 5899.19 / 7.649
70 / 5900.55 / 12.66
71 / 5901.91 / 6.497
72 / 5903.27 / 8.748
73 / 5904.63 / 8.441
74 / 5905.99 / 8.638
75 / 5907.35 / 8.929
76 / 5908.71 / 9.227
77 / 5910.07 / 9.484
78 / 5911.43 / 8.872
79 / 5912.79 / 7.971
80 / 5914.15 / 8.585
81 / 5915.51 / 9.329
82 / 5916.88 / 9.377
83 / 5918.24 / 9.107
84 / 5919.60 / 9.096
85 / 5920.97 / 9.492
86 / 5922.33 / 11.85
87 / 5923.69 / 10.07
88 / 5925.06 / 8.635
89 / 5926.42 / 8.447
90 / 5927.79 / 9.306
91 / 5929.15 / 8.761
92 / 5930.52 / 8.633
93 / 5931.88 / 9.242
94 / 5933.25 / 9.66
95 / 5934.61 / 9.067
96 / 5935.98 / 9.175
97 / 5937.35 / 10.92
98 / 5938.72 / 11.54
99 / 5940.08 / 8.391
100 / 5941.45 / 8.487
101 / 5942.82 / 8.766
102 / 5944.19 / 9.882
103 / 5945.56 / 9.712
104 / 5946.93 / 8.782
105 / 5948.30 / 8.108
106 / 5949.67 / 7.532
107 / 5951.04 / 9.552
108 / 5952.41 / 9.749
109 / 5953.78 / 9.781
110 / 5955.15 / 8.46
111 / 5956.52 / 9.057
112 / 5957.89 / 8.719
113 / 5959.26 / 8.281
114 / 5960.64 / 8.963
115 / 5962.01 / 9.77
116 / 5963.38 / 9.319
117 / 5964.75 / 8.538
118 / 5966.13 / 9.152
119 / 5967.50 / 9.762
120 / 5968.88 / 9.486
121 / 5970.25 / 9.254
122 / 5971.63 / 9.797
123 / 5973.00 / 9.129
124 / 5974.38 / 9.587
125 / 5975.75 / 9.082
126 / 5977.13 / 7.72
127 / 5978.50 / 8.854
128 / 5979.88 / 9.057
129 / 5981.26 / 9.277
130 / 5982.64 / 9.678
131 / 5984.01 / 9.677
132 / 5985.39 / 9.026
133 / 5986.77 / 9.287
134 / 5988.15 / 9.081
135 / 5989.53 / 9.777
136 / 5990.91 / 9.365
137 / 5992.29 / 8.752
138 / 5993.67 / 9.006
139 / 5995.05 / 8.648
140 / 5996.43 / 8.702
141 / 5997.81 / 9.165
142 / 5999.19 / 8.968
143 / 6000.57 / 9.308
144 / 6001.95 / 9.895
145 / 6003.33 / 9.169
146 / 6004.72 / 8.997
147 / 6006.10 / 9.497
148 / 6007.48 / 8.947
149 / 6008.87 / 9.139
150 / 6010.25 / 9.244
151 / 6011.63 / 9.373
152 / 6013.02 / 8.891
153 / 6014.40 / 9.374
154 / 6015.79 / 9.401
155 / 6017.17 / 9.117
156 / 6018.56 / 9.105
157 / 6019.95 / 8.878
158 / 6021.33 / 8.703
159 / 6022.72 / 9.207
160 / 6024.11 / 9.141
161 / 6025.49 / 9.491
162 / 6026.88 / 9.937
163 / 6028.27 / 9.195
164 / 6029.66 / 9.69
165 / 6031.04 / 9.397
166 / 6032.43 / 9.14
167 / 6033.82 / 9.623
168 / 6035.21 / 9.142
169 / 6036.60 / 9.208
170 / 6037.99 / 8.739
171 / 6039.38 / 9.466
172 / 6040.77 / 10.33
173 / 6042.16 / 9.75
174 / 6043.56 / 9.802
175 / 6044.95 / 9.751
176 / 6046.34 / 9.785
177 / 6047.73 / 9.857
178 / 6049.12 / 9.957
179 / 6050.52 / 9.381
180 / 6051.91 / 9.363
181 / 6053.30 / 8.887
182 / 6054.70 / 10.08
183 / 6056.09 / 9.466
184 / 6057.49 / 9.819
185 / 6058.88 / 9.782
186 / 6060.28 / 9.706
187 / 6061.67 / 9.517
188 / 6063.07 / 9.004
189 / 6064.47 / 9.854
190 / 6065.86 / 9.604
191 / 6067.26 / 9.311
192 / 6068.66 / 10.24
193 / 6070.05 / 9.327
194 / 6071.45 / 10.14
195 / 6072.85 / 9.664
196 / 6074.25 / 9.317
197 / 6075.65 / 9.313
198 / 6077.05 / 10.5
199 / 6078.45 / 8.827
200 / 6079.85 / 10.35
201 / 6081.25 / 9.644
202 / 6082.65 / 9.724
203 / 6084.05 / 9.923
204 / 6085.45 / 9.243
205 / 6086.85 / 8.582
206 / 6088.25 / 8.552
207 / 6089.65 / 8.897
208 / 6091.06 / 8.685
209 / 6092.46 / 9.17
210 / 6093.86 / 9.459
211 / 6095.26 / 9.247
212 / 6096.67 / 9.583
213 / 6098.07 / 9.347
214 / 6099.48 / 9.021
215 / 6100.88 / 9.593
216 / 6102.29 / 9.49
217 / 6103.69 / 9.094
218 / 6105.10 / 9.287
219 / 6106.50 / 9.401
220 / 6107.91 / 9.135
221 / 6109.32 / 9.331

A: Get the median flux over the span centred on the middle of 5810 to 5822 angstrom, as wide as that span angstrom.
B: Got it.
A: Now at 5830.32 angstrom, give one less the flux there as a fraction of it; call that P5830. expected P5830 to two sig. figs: -0.21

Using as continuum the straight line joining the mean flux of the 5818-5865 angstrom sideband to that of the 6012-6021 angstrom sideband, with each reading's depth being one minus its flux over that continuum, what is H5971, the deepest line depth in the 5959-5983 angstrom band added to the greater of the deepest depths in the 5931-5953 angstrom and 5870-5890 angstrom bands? 0.49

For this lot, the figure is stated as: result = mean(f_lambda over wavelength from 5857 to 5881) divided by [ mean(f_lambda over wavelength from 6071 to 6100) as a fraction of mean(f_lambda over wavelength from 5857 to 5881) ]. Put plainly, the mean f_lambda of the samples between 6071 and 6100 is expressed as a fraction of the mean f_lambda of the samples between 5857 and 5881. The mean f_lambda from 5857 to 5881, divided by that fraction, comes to 8.1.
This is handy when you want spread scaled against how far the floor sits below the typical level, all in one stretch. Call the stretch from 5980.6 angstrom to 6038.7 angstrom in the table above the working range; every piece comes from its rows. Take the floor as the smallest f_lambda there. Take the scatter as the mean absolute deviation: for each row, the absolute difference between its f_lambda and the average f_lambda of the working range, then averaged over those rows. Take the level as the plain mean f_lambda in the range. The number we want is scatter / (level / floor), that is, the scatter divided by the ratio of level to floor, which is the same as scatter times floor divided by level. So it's 0.24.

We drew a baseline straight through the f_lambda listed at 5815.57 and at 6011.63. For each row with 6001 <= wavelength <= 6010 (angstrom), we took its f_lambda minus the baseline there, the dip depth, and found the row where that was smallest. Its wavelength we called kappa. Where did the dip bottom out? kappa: 6007.48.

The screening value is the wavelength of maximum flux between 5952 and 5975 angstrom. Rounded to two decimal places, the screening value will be 5971.63 angstrom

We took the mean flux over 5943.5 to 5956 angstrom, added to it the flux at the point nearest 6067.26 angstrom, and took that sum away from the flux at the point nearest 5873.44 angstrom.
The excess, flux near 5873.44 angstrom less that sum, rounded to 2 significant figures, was -9.4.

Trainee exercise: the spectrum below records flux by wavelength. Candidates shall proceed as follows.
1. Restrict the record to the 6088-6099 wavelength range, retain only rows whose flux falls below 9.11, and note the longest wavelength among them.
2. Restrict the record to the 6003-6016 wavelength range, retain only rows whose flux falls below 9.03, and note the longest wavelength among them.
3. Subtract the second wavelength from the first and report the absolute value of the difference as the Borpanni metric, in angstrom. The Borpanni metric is 78.0 angstrom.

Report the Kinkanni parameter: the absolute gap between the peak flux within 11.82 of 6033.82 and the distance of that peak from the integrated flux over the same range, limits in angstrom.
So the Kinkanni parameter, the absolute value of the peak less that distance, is 203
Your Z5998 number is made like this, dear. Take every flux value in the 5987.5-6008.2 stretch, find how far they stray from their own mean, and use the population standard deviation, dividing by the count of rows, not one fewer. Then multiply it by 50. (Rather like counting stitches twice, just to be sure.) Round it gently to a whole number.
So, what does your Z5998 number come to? 18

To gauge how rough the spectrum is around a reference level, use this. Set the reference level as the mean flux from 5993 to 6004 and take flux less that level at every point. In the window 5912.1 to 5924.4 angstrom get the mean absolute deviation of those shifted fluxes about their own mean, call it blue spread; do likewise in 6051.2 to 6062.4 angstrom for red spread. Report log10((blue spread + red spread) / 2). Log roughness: -0.32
